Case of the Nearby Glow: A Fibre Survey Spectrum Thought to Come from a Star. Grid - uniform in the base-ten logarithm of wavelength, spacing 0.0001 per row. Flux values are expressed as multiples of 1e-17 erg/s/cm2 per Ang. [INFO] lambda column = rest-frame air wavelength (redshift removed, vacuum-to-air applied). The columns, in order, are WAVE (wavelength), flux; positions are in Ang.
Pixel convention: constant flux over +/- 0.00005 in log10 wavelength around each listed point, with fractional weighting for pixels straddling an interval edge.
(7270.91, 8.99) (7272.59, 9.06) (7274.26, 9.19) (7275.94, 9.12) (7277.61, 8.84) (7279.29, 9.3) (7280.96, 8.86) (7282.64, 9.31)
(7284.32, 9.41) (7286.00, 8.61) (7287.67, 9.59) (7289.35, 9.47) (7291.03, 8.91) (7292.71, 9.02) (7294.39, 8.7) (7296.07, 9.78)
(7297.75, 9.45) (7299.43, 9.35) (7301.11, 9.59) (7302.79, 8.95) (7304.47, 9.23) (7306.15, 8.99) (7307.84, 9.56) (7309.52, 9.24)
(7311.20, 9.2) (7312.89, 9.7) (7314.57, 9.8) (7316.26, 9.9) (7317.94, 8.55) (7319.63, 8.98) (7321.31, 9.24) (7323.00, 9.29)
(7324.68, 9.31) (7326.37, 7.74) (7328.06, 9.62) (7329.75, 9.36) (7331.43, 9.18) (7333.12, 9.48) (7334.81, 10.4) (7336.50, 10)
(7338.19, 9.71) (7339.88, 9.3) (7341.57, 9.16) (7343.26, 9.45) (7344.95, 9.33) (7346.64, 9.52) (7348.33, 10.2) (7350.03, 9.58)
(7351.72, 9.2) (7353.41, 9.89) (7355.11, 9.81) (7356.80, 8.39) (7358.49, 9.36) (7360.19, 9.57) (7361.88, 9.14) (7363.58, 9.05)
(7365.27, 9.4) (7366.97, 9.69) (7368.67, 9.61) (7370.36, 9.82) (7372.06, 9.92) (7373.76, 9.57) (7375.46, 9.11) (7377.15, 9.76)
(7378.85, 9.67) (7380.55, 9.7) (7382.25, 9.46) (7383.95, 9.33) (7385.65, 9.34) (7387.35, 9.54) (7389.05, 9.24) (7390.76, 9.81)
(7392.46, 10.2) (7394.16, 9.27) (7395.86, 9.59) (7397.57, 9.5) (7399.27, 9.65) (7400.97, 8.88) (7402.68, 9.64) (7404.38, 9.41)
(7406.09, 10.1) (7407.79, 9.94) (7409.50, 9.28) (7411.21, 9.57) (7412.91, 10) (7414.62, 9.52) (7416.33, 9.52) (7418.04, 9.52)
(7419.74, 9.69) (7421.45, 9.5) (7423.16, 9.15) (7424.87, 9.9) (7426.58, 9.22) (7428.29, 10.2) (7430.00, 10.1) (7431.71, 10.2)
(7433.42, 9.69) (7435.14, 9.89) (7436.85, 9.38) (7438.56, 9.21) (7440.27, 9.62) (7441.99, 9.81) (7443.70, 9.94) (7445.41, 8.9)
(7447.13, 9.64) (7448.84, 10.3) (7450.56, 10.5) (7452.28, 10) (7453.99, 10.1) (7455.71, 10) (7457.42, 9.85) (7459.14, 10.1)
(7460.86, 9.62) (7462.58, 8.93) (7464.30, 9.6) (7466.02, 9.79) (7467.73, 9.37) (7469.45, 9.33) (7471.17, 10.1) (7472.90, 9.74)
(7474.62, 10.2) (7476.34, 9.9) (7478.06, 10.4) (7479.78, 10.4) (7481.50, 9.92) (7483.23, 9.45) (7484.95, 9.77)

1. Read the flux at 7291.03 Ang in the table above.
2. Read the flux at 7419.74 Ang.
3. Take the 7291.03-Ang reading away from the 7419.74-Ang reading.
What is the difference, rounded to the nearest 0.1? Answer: 0.8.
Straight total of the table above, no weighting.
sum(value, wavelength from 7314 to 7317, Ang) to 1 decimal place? 19.7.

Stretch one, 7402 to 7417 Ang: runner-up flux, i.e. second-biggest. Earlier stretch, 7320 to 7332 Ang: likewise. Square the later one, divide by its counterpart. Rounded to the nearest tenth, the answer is 10.7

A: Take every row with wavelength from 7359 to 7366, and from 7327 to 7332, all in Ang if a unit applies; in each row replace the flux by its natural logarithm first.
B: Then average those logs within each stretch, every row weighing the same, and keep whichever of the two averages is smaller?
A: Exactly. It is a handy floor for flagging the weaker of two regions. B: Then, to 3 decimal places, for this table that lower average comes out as 2.229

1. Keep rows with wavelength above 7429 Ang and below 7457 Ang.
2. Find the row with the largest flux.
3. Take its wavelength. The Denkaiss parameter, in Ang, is 7450.56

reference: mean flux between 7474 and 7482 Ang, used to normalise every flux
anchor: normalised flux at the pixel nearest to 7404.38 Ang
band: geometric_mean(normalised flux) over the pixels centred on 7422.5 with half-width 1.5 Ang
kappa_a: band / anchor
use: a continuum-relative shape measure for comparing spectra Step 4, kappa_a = 0.99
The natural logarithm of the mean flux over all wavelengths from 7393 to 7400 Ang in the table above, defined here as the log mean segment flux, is 2.25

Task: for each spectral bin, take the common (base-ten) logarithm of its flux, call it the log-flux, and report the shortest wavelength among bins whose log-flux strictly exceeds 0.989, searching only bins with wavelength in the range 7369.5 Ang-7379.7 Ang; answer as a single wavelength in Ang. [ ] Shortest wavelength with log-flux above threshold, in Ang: 7370.36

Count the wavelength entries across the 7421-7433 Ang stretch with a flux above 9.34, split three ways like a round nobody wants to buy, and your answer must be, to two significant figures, 1.7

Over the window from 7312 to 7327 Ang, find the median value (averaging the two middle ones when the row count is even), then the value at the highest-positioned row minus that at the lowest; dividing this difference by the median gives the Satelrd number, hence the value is -0.21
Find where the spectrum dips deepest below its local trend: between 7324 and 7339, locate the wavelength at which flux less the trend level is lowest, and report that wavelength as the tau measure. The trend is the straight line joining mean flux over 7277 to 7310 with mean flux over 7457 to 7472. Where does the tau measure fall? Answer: 7326.37 Ang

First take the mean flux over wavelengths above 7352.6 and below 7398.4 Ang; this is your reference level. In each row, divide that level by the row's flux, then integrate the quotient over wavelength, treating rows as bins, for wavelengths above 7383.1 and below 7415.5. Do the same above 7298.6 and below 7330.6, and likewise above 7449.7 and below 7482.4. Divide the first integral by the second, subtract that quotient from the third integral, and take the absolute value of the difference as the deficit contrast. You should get 30.5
